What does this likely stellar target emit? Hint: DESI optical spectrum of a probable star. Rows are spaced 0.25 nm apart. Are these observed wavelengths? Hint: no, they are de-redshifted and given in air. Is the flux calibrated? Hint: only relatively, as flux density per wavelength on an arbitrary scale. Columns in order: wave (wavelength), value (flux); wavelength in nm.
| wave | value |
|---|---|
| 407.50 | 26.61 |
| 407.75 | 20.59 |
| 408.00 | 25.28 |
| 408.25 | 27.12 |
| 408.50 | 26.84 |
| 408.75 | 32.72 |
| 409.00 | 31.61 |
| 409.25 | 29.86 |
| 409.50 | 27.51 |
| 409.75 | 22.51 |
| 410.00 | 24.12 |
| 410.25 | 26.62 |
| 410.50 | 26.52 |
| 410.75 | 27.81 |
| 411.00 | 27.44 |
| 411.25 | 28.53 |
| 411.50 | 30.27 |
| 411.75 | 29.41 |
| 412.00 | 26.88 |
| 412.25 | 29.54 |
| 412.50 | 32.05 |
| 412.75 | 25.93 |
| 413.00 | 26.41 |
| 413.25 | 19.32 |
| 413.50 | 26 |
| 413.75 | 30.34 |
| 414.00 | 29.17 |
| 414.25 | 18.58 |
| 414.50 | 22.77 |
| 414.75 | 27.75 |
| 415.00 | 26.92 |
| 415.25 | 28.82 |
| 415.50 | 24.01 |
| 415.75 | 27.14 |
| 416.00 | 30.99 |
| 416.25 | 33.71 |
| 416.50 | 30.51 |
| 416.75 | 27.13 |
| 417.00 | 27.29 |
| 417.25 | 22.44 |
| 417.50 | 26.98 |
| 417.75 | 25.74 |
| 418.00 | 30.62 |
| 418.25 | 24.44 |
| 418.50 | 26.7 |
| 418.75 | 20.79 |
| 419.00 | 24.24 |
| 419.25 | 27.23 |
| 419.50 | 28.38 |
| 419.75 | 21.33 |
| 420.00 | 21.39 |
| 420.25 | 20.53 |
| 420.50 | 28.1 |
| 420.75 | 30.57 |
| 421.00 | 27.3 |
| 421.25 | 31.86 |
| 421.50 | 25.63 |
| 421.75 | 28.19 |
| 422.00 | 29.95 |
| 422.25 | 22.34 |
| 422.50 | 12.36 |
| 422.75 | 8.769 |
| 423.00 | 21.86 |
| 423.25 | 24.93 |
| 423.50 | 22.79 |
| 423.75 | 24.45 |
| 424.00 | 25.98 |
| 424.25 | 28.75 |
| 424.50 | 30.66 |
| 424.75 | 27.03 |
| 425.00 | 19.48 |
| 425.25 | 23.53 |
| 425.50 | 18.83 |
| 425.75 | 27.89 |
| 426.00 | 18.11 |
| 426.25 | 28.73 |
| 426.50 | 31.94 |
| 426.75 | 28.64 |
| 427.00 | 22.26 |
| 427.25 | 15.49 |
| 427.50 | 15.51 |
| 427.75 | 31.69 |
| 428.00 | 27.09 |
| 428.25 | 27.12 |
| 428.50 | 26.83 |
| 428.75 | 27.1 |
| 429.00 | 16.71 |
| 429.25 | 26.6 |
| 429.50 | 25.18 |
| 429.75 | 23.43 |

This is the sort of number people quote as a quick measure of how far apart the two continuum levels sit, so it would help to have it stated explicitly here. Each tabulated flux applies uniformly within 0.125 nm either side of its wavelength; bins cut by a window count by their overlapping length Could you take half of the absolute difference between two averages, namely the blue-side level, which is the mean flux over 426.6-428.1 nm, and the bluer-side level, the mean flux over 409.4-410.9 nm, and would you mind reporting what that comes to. 1.2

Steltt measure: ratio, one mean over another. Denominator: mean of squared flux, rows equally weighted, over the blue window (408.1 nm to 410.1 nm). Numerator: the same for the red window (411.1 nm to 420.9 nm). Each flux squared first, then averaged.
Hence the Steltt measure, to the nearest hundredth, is 0.92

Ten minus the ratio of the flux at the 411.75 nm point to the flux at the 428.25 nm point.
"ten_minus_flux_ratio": 8.92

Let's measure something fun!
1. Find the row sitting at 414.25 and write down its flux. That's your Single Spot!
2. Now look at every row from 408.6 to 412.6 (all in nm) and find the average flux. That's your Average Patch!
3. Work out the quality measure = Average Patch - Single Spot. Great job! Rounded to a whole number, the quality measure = 10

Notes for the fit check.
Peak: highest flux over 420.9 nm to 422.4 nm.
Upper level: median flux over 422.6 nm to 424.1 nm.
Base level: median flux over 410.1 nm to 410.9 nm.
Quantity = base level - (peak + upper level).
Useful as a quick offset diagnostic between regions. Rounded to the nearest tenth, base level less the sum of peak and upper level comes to -28.9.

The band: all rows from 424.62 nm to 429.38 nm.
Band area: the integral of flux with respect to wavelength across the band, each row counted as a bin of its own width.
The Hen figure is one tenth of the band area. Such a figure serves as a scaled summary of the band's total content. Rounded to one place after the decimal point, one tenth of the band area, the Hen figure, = 11.5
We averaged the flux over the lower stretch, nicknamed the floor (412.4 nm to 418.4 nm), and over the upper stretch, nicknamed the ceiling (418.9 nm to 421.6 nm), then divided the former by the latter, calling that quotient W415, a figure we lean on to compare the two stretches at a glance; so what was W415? 1.03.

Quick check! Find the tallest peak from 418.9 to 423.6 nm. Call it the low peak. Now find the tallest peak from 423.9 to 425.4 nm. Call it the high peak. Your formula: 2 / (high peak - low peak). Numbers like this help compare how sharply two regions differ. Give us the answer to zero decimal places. -2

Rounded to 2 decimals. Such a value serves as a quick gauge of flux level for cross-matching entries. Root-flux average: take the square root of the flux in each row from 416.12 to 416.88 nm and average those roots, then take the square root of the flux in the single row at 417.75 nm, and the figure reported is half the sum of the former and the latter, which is 5.29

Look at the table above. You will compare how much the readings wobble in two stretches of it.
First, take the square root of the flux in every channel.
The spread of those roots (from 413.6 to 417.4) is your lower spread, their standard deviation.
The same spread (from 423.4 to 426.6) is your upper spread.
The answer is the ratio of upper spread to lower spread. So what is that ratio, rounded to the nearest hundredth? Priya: 1.19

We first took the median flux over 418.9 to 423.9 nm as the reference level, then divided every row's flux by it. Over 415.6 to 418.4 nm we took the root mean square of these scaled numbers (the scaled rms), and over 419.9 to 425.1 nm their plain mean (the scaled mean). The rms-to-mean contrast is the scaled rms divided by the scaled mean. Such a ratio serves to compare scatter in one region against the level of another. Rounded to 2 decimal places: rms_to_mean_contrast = 1.15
